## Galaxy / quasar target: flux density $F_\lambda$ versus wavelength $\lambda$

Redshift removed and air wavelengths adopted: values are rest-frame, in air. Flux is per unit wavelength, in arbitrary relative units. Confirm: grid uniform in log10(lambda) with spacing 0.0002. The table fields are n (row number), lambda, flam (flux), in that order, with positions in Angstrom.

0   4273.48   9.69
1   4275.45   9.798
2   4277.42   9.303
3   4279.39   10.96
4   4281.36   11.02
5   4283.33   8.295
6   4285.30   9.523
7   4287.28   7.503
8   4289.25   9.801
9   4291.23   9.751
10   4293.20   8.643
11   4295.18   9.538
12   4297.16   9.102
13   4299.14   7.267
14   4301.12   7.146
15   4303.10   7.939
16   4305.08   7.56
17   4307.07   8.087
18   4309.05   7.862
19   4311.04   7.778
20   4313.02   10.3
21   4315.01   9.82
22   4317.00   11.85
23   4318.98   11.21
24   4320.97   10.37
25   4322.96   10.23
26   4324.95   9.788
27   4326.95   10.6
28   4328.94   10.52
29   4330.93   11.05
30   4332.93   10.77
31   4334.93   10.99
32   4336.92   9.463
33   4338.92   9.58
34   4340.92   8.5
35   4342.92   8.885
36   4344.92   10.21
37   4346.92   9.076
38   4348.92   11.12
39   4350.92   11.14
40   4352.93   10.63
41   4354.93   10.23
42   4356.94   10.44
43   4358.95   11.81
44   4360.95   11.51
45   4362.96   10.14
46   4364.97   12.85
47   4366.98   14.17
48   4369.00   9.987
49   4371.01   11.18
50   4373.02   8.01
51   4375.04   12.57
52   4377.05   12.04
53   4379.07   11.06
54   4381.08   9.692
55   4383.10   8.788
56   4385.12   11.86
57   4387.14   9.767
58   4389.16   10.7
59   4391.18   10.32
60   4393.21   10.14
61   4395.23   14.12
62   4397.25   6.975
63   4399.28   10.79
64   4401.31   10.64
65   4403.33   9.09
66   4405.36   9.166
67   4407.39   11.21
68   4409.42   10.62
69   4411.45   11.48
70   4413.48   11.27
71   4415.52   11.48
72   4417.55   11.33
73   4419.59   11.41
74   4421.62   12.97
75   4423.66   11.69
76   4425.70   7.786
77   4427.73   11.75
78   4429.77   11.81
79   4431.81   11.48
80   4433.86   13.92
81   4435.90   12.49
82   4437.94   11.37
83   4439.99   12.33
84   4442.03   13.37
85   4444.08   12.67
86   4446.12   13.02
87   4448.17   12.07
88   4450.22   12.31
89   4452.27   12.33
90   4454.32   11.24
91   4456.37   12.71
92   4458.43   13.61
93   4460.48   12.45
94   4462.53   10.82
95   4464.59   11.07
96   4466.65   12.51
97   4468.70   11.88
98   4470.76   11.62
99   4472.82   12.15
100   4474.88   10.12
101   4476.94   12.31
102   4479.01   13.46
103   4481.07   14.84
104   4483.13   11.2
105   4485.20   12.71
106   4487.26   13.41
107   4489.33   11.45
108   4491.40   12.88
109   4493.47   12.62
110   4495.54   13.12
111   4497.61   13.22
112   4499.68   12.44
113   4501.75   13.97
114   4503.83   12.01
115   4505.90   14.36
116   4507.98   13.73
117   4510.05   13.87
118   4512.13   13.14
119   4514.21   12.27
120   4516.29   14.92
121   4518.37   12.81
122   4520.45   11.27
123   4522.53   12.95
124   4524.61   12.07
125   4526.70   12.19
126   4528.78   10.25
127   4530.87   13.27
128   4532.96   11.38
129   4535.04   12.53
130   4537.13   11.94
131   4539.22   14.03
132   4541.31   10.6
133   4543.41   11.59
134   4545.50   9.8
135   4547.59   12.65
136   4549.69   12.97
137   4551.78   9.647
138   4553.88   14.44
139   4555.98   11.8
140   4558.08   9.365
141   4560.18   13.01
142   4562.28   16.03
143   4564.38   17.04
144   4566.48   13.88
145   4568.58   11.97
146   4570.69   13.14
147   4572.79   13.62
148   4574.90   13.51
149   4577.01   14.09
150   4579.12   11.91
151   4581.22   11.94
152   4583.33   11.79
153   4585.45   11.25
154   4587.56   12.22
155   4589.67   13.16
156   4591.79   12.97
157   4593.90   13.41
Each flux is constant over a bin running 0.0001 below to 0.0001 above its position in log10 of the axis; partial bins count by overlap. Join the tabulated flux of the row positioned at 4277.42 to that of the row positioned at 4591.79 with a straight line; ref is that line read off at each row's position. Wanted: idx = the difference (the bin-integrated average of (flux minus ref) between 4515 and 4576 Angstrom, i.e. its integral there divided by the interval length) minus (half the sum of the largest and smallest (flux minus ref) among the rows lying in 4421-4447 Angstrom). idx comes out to 0.4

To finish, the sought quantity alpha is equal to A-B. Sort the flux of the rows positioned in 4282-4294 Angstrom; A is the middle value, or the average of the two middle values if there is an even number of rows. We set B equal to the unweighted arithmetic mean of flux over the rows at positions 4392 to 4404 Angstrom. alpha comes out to -1.2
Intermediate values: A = 9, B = 10.3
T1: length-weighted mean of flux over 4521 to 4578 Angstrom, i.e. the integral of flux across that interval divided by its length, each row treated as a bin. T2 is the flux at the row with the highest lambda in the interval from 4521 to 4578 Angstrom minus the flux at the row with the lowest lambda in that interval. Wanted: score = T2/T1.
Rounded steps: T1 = 12.6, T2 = 1.1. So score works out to 0.09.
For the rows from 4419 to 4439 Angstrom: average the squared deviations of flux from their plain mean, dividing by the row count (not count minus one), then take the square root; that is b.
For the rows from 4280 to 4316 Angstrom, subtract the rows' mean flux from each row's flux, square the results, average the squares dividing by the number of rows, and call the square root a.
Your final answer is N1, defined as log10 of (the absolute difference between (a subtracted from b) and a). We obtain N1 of -0.1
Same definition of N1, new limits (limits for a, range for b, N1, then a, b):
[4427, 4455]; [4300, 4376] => -1.2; 0.74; 1.54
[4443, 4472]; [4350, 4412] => -1.7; 0.75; 1.52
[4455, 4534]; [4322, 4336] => 0.3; 1.13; 0.41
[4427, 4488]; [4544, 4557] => -0.6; 0.99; 1.72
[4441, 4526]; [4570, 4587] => 0.0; 1.04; 0.98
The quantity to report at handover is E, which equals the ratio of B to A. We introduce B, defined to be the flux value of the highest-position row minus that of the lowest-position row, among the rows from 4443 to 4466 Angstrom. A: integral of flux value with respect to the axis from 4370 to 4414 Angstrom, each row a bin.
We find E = -0.003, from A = 463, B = -1.6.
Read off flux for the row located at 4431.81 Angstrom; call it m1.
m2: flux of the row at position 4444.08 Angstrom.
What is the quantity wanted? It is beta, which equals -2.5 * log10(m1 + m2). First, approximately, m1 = 11.48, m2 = 12.67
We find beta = -3.46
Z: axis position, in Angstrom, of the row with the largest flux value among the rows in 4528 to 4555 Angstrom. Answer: 4553.88 Angstrom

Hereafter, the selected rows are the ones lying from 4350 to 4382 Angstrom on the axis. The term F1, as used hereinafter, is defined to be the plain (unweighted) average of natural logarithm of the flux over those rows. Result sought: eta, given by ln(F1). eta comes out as 0.875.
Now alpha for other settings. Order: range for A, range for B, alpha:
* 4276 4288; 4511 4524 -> -3.5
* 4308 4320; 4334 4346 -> 0.5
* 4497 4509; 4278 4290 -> 4.0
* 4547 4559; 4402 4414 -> 1.8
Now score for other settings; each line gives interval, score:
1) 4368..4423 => 0.28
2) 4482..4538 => 0.06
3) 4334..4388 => -0.12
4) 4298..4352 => 0.40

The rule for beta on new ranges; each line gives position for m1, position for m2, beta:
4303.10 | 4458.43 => -3.33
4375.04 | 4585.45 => -3.44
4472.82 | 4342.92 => -3.31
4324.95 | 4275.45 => -3.23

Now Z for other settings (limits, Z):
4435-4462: 4458.43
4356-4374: 4366.98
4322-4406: 4366.98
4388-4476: 4395.23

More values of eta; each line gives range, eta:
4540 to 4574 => 0.924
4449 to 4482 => 0.916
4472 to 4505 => 0.929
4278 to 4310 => 0.770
